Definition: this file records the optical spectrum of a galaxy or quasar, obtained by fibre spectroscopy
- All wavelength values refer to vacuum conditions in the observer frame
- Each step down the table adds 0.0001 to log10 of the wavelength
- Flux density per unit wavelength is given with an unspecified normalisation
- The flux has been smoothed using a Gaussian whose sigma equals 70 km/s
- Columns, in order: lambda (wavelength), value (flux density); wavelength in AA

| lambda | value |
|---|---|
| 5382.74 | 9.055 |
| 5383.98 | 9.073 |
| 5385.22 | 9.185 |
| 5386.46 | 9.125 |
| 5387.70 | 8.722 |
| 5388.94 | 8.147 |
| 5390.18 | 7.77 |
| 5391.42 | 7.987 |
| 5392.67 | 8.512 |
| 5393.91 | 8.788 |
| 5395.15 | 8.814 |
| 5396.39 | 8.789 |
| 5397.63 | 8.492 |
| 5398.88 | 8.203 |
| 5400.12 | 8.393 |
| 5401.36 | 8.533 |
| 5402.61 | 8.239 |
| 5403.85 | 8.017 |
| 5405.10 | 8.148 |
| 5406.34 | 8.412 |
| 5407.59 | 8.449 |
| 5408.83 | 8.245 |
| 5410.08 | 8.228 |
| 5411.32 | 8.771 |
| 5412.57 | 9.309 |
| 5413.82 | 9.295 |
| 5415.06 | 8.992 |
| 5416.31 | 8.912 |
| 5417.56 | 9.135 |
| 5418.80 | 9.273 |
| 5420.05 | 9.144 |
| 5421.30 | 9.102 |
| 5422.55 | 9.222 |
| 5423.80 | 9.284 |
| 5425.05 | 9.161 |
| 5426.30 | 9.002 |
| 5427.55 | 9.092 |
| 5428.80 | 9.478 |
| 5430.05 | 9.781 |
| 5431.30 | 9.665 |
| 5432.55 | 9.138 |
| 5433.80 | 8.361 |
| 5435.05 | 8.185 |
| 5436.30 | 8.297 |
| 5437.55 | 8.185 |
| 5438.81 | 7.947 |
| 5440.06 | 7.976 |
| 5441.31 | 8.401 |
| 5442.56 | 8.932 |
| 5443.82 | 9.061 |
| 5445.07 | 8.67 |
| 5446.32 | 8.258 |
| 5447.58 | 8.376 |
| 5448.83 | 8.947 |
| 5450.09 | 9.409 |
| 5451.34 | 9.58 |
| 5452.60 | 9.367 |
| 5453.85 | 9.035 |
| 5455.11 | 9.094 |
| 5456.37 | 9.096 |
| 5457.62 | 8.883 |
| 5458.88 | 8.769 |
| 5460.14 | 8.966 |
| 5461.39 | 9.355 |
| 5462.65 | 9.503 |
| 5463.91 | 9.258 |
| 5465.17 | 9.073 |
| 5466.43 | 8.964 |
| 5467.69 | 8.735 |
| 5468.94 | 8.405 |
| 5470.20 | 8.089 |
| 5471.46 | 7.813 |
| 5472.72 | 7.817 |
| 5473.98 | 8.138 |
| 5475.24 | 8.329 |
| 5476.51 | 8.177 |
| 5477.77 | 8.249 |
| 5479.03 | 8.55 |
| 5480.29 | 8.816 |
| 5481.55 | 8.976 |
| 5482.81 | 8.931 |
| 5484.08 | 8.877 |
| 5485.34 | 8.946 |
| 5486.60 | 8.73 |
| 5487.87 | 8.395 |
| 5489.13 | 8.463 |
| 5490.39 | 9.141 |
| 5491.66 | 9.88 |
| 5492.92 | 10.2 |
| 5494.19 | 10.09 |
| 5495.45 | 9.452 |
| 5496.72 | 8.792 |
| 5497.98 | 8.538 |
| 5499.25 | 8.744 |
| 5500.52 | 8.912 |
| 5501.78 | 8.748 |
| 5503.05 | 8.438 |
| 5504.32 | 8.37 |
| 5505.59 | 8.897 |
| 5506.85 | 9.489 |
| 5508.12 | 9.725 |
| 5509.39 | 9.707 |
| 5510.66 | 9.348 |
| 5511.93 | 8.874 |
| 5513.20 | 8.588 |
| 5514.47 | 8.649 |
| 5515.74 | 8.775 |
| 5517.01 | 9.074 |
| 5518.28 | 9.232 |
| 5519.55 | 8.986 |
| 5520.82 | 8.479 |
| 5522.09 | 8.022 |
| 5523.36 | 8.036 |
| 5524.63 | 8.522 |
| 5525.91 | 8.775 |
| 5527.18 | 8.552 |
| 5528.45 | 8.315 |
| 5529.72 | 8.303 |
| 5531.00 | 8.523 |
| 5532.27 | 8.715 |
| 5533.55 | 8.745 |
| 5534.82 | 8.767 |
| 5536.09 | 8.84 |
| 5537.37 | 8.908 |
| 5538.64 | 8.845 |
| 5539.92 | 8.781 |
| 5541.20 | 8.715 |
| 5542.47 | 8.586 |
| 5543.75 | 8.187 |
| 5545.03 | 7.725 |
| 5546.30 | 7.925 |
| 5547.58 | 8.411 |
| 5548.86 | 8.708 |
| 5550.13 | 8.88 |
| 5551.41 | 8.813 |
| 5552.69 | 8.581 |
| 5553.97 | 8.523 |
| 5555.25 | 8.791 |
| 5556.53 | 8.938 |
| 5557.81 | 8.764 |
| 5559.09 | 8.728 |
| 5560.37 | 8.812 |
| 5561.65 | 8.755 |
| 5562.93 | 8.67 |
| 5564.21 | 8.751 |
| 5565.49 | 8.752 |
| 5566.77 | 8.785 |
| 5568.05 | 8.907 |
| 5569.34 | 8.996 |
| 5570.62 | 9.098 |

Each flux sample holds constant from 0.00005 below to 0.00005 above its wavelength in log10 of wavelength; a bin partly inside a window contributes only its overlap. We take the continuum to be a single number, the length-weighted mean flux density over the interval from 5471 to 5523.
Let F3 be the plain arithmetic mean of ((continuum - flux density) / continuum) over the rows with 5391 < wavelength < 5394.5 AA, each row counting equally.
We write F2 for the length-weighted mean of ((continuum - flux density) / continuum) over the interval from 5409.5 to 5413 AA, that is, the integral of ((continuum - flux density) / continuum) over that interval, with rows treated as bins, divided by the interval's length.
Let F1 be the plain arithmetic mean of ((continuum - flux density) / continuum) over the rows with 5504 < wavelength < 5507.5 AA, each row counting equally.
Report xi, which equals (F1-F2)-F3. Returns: -0.07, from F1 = -0.01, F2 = 0.01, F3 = 0.05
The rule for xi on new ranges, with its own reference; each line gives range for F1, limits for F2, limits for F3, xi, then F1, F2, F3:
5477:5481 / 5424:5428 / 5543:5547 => -0.04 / 0.03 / -0.03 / 0.10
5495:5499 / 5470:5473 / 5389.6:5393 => -0.20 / -0.01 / 0.11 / 0.08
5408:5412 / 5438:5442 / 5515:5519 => -0.01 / 0.05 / 0.08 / -0.02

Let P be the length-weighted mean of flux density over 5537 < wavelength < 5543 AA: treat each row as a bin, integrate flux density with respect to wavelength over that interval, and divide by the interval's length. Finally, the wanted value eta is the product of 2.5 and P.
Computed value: 21.9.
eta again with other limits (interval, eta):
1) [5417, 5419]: 23.1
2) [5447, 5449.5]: 21.7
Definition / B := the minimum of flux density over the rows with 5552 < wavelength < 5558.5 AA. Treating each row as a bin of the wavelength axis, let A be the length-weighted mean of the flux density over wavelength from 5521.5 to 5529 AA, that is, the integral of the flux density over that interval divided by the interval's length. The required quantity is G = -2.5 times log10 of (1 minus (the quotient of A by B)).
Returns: 4.4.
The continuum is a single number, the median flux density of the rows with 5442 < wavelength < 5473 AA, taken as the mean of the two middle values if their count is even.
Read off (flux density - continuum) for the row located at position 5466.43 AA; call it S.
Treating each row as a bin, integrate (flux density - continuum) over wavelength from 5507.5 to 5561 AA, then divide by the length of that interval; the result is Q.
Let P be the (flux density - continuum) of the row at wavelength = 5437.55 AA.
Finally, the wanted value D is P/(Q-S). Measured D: 2.9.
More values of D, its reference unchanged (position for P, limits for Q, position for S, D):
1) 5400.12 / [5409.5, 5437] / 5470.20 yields -0.6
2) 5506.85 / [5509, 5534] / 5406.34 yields 1.8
